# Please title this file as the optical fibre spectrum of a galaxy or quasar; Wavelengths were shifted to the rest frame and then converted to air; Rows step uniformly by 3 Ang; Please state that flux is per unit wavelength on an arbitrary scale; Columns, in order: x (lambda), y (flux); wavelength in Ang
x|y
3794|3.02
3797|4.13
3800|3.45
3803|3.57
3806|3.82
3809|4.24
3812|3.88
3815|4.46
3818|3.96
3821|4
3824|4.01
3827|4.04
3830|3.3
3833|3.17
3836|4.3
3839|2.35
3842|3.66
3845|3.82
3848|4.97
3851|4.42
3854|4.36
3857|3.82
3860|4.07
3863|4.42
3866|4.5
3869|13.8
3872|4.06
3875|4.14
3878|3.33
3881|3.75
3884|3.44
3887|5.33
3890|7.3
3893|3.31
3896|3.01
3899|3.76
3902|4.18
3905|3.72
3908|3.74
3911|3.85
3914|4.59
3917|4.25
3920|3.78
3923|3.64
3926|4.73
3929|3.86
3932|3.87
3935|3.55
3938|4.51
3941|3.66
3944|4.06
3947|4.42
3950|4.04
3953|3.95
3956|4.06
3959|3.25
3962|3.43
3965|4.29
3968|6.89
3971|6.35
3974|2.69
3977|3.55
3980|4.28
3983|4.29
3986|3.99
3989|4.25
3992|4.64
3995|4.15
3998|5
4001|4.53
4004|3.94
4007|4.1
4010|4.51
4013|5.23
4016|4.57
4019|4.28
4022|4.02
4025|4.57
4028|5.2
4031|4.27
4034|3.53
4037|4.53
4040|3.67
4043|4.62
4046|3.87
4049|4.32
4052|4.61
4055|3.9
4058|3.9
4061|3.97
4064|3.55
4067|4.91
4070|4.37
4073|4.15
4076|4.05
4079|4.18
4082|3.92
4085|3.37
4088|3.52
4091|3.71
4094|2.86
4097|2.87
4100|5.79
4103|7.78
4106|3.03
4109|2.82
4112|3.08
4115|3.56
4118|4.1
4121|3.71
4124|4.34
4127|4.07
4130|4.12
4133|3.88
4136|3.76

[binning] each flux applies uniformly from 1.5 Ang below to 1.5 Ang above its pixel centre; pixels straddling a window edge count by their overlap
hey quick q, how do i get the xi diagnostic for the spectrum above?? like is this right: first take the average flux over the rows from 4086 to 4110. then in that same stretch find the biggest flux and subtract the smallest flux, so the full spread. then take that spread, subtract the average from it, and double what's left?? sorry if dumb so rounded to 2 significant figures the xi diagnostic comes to 1.8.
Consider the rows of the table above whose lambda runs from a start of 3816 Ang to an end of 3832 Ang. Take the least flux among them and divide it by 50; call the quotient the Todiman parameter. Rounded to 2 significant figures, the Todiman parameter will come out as 0.066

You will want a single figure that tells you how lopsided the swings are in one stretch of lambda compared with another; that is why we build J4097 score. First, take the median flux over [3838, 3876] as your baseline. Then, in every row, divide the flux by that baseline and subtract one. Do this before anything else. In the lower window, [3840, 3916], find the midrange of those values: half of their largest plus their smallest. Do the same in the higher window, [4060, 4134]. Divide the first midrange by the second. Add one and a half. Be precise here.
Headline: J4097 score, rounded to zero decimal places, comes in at 5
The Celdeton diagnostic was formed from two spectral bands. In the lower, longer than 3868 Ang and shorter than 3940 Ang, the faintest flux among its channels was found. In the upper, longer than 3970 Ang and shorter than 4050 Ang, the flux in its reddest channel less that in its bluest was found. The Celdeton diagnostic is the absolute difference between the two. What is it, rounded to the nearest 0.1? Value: 5.0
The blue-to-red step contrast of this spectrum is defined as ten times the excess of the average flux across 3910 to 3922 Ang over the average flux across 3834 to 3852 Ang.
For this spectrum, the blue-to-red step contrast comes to 2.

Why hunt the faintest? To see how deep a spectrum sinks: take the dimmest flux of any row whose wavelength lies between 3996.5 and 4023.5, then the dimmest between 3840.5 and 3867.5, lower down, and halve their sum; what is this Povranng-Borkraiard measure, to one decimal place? 3.8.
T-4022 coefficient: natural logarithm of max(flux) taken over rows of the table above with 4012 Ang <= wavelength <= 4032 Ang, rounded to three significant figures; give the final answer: 1.65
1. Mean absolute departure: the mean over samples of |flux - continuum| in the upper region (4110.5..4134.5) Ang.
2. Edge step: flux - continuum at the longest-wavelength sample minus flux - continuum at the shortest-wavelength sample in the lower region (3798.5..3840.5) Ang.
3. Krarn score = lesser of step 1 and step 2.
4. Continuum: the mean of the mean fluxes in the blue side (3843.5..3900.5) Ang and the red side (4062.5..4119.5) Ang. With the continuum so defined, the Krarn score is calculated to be -1.1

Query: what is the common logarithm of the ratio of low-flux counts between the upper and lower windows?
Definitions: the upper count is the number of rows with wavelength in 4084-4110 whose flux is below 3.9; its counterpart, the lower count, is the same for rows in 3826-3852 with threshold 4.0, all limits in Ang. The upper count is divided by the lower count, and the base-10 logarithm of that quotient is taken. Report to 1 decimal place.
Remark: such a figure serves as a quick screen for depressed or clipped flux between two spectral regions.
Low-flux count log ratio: 0.1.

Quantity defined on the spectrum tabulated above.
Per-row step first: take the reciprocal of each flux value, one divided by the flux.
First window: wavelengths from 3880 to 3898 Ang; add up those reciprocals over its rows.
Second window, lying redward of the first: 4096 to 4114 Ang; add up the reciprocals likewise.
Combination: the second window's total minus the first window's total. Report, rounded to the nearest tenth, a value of 0.1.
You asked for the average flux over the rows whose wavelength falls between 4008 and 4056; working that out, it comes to 4.36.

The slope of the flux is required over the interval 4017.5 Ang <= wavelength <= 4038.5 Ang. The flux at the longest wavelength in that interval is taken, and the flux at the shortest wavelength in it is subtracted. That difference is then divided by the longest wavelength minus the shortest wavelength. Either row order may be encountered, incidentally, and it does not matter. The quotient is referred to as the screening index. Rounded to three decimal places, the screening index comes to 0.014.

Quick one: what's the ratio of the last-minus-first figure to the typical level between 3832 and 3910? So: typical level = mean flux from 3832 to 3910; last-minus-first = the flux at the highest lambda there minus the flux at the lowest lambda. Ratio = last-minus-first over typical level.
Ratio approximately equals 0.13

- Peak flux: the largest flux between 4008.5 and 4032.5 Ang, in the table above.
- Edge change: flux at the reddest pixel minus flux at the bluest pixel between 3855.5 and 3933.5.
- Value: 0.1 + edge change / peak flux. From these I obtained 0.11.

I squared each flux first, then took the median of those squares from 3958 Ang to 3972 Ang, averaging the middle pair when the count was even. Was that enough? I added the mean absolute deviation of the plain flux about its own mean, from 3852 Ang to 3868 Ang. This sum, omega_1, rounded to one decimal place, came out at 18.6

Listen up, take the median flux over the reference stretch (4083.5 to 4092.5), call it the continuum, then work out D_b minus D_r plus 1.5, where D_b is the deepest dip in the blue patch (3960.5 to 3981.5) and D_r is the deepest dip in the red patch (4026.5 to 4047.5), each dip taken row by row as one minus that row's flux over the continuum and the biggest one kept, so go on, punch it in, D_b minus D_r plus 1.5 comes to 1.74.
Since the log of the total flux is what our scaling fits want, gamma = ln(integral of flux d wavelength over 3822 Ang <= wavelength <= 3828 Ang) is 3.18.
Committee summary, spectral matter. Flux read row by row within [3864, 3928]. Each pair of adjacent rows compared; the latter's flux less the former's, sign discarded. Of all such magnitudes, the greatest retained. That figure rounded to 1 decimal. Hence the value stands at 9.7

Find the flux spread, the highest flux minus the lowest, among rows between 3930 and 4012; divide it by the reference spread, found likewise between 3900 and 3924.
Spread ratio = 4.4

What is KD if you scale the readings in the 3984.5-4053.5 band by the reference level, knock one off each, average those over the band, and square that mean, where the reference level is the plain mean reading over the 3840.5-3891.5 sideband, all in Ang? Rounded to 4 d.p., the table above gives 0.0117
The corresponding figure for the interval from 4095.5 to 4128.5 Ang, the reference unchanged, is 0.0260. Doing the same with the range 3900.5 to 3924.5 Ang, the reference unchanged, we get 0.0357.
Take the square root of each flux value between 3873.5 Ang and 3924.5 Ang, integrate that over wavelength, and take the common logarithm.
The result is 2.01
